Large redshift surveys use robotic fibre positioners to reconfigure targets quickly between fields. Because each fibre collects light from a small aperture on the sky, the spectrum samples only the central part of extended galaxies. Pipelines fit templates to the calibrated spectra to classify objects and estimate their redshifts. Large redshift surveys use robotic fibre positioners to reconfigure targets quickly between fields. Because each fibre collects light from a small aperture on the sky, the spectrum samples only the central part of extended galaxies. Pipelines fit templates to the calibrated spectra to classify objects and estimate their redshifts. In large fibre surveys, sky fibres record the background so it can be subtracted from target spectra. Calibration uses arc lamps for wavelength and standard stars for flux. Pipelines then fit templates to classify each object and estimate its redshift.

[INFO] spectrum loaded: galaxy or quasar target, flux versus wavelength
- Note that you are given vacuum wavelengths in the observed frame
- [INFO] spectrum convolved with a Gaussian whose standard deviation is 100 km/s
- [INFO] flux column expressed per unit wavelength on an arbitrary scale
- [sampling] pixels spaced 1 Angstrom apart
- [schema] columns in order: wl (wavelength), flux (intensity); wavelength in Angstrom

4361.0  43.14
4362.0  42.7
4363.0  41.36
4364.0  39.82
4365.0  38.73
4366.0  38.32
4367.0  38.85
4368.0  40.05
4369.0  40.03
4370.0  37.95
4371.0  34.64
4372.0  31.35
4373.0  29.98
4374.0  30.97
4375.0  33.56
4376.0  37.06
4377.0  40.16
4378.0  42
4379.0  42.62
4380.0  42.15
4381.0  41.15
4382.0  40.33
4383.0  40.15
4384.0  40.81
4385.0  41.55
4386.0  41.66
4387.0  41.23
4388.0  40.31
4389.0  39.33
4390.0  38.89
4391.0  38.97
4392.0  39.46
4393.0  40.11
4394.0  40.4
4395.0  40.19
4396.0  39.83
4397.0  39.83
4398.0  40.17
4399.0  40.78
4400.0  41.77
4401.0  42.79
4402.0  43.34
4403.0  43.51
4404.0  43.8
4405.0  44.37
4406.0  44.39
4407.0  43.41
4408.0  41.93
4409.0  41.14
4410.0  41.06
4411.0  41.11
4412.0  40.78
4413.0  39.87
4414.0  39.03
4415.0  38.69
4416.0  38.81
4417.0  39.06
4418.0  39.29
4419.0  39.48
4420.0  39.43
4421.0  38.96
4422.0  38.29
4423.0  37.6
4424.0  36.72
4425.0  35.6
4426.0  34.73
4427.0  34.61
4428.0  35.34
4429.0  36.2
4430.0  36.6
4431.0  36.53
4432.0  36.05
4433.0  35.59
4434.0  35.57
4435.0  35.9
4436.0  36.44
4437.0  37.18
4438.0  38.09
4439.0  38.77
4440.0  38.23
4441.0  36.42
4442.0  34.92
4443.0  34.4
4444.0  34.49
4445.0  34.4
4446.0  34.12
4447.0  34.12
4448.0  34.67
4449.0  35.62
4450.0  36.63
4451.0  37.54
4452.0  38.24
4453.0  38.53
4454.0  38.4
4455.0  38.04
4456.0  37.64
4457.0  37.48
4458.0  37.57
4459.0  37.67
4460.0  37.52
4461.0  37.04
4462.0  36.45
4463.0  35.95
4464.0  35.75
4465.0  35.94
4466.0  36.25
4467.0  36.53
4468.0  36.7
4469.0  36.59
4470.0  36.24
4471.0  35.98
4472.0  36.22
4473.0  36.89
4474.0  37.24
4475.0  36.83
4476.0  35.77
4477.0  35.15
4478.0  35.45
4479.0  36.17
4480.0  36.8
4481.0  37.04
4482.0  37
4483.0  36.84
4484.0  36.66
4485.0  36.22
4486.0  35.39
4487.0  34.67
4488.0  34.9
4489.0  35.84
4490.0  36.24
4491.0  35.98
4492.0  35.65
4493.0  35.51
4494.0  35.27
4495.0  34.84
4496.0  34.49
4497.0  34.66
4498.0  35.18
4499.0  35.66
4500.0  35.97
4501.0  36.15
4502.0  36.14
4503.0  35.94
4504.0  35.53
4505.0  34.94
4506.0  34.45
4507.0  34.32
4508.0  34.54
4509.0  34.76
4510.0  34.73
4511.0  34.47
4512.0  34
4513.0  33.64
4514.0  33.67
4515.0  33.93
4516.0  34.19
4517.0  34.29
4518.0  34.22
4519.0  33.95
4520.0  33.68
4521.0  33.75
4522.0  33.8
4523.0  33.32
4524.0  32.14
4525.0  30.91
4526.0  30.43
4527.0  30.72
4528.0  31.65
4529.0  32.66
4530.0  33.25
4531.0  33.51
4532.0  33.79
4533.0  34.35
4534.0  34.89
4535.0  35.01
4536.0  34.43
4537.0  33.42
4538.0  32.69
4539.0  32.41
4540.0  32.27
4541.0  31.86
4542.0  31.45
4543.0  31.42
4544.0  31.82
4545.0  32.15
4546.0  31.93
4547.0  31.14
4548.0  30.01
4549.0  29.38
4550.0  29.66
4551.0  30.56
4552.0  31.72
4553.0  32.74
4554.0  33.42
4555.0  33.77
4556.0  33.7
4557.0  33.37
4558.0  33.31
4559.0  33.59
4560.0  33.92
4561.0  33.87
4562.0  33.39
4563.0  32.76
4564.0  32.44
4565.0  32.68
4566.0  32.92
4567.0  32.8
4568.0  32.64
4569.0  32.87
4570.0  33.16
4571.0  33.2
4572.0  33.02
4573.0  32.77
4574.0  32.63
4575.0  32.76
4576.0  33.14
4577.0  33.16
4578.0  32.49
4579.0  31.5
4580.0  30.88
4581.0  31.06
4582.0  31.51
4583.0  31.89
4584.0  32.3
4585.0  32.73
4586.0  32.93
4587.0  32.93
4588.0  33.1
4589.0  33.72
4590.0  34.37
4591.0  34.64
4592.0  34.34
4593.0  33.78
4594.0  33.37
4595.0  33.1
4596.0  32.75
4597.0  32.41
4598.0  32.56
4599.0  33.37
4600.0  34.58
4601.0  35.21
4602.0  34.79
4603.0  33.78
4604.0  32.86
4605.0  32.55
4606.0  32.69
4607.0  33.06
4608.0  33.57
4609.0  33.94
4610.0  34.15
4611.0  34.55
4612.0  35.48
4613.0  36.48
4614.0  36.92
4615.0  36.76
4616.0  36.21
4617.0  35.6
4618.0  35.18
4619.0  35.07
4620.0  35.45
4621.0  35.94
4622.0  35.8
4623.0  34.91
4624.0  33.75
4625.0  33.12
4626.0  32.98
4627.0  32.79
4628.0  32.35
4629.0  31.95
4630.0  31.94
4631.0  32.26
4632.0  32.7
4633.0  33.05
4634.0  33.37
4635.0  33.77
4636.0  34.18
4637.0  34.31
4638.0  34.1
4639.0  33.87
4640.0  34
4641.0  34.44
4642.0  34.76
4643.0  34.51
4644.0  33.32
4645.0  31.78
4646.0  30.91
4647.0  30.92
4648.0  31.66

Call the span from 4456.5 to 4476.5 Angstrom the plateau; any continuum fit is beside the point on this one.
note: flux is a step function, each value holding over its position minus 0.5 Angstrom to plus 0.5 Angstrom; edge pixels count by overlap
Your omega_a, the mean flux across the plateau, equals 36.6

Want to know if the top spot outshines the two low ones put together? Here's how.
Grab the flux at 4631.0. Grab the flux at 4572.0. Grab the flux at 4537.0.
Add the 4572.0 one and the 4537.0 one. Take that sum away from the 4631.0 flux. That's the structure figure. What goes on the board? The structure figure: -34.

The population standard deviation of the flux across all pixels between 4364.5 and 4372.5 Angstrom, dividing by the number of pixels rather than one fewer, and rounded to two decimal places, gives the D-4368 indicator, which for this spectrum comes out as 2.81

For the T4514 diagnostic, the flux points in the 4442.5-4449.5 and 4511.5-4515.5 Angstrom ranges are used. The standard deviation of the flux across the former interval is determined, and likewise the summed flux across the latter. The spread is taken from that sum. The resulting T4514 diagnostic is 135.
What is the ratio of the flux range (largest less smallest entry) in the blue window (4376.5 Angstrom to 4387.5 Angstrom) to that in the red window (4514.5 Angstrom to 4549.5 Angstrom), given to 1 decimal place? 0.4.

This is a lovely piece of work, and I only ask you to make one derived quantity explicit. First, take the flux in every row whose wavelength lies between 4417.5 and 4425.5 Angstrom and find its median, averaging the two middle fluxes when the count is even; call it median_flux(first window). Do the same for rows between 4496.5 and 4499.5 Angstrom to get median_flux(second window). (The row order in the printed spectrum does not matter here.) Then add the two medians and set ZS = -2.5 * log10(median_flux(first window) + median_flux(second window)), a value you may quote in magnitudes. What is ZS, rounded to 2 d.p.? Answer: -4.67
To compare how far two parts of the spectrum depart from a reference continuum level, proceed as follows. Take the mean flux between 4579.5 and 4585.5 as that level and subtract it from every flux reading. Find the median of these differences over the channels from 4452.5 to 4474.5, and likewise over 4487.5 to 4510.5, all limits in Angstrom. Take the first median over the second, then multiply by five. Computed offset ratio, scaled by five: 7.2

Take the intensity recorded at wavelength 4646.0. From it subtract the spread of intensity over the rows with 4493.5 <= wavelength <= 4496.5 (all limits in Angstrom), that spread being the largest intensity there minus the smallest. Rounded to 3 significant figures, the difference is 30.1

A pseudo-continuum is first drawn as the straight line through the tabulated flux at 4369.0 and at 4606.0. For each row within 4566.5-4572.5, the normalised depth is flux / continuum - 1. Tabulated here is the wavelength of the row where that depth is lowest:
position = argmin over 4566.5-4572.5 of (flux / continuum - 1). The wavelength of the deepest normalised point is 4568.0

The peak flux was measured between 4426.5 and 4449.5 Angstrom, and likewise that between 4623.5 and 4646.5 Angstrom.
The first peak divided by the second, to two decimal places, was 1.12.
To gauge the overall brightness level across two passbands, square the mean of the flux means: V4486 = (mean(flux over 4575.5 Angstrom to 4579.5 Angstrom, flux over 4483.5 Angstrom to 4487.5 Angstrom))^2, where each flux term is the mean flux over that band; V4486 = 1166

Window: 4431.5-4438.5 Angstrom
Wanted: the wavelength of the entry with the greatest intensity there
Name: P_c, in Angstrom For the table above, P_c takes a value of 4438.0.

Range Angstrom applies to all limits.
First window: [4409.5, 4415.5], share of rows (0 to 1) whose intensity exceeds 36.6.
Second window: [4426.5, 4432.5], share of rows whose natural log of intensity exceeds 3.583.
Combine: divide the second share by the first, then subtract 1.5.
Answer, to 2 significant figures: -0.83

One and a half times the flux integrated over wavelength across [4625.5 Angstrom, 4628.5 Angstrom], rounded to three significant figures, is 147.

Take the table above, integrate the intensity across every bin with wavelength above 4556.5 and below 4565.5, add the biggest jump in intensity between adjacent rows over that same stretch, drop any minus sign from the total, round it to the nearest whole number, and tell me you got 300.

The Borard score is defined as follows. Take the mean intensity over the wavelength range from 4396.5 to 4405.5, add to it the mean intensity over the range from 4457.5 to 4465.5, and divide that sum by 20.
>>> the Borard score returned 3.9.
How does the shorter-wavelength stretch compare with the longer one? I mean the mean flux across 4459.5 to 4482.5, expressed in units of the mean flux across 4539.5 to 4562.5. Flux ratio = 1.13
